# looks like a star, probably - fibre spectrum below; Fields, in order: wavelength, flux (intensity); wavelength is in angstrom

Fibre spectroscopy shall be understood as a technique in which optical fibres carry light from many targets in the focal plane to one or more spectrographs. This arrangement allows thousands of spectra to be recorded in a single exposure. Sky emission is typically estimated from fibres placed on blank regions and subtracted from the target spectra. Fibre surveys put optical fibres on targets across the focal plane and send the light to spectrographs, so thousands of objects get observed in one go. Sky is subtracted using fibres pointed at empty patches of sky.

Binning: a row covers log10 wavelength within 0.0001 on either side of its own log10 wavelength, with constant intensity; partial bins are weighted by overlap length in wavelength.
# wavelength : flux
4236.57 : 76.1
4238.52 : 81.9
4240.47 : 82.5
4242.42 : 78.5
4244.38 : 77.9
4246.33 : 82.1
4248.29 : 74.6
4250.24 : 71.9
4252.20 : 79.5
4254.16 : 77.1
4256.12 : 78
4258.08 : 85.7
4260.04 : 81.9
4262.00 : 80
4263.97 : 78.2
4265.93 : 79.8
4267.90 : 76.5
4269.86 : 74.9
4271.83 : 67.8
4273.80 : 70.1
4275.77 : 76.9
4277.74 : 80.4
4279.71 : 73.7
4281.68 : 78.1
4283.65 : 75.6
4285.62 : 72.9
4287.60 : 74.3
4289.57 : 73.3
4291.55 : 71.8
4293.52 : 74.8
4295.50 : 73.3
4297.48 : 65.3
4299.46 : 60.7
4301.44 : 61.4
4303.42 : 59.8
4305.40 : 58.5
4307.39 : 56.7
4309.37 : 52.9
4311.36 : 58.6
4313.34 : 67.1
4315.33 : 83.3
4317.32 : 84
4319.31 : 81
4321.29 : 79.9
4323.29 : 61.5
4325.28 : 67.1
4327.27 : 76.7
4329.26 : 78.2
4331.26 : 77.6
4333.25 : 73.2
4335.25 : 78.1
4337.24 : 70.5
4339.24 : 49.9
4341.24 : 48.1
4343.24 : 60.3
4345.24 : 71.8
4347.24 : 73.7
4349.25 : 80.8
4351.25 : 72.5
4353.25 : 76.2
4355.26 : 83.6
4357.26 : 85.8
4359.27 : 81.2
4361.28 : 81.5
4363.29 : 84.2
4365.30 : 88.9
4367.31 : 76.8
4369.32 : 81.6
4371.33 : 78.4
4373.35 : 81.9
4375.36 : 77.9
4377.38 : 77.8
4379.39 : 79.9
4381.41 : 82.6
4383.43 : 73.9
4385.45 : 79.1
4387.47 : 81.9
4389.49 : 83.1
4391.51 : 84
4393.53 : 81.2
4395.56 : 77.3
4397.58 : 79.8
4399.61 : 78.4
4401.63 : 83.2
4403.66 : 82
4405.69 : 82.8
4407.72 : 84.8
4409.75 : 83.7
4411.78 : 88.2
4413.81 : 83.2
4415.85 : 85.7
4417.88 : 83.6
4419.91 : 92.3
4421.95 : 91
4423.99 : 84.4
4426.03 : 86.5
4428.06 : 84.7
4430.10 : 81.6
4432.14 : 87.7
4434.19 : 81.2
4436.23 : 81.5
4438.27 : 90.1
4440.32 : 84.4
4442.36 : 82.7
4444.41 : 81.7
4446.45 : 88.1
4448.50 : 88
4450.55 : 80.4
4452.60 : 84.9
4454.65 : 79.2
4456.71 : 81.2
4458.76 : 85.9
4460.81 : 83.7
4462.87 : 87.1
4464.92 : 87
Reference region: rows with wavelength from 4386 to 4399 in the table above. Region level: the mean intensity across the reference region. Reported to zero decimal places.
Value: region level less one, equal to 80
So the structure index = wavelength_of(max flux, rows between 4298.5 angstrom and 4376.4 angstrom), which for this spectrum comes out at 4365.30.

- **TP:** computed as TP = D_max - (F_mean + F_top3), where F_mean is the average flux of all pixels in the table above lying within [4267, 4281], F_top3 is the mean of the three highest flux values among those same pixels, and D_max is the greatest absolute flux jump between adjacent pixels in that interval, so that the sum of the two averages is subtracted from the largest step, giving -145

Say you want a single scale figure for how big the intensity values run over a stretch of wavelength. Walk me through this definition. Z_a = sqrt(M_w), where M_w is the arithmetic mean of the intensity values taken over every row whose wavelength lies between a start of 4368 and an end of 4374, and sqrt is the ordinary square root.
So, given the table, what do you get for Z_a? 9.0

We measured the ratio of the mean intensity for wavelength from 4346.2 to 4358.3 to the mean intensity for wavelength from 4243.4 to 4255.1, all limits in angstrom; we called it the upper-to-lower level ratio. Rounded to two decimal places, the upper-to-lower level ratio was 1.02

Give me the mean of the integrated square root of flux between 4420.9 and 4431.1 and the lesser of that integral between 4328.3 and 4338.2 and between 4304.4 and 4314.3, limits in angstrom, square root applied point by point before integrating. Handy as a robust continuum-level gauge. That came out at 85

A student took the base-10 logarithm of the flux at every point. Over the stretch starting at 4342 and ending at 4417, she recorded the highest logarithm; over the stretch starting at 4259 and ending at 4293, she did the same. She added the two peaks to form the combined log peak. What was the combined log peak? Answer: 3.862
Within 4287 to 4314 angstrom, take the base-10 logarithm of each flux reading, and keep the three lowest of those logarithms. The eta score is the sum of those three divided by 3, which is 1.75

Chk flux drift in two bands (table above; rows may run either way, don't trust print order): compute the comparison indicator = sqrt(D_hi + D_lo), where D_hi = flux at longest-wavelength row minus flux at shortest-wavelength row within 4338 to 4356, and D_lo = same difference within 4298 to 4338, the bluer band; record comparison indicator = 6.6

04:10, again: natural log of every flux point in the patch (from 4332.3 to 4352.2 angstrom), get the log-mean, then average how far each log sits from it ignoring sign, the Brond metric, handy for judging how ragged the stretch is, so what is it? 0.15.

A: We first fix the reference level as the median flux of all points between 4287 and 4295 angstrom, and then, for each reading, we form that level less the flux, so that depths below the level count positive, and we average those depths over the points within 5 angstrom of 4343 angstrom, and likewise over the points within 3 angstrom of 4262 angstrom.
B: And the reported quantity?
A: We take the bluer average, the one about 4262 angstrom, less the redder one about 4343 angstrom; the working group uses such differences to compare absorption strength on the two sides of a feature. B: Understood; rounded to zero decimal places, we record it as -19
